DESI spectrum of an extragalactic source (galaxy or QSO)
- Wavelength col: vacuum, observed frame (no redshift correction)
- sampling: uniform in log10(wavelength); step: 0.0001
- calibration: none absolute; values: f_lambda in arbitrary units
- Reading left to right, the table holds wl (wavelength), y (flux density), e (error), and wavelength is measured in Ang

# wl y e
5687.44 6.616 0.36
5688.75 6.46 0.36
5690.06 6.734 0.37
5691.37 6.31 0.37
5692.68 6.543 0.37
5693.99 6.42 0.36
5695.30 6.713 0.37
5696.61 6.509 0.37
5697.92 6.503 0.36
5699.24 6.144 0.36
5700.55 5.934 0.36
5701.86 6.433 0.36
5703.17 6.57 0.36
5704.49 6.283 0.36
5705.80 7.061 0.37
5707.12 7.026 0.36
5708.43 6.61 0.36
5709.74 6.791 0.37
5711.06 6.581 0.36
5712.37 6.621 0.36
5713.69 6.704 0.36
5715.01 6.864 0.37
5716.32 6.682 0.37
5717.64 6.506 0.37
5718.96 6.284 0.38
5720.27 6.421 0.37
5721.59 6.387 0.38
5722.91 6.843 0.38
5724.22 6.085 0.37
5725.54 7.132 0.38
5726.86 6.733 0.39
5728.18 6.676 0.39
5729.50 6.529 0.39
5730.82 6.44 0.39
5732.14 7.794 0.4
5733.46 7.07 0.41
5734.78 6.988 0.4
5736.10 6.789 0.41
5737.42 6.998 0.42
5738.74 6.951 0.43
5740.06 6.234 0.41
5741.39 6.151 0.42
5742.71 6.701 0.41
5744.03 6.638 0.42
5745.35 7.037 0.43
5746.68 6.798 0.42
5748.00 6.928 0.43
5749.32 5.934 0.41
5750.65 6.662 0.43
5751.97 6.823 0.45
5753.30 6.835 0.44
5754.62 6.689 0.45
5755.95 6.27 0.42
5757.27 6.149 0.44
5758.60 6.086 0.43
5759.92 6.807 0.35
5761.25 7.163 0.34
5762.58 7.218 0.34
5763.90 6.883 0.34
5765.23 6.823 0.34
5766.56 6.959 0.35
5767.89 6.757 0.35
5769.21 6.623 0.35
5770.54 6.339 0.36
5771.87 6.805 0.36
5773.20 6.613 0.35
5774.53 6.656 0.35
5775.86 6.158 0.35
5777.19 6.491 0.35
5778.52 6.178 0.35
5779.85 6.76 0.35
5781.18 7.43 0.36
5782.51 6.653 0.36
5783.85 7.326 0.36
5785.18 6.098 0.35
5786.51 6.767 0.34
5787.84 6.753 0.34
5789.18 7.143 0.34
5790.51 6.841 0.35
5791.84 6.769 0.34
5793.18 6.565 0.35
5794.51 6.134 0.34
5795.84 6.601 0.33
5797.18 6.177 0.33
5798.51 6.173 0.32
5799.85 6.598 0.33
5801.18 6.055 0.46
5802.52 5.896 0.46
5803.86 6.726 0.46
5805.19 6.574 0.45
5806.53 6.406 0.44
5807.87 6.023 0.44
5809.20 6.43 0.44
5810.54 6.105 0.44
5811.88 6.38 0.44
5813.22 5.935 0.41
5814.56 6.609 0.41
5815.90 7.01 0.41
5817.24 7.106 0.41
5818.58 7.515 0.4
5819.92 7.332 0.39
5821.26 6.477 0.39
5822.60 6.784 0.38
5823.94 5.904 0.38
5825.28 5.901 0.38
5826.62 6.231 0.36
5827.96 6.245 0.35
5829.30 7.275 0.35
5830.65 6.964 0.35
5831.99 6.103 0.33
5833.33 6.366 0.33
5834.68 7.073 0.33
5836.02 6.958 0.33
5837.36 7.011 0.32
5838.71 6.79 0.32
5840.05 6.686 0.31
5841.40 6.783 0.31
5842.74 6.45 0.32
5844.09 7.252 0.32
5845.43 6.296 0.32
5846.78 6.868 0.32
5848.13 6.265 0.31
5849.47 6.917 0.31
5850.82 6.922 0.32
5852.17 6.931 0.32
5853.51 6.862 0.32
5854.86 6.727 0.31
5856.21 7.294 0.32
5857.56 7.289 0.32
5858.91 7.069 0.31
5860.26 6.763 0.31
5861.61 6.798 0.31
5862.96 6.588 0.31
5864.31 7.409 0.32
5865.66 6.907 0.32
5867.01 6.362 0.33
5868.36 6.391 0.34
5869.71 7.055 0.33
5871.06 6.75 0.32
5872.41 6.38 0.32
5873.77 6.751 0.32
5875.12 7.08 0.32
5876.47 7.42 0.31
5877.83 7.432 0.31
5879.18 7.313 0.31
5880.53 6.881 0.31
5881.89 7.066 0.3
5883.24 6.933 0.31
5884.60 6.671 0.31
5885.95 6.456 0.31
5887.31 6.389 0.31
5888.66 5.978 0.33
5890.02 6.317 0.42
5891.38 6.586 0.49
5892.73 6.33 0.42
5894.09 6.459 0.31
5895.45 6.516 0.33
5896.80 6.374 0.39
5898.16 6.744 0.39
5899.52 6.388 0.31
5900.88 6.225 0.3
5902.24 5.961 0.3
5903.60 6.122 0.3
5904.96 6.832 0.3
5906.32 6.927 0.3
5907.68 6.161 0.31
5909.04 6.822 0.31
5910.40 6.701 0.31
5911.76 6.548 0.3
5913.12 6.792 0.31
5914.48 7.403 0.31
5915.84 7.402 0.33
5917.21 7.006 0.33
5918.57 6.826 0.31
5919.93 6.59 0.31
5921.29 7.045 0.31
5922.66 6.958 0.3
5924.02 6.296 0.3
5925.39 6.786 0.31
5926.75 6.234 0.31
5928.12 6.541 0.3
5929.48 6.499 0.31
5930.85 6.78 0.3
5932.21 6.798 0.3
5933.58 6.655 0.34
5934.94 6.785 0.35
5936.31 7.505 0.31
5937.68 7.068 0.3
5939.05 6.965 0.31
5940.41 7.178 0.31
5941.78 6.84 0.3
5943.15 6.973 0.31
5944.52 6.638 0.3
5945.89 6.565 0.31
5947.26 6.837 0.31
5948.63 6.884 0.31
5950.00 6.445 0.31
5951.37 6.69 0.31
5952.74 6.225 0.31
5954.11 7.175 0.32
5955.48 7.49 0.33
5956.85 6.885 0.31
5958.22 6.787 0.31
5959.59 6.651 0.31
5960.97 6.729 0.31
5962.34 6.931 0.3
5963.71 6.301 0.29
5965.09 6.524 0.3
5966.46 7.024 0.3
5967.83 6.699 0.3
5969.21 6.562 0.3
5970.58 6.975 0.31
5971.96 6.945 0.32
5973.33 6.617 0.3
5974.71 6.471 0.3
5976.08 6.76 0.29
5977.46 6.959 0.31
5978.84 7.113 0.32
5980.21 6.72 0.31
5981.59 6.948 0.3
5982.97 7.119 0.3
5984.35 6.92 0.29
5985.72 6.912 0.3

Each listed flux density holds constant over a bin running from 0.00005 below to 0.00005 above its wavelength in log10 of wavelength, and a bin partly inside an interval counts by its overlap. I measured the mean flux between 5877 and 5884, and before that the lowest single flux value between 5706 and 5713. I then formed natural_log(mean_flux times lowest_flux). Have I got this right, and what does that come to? 3.85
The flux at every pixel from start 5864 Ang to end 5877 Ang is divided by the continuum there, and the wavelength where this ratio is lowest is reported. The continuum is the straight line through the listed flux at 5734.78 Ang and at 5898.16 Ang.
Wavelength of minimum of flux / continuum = 5867.01 Ang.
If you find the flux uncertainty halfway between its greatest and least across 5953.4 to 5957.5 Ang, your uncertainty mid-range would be 0.320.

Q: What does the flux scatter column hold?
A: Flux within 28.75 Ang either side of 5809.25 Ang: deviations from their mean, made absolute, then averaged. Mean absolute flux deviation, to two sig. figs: 0.38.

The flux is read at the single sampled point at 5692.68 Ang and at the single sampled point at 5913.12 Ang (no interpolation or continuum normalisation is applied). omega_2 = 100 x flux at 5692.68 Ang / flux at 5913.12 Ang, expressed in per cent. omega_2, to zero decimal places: 96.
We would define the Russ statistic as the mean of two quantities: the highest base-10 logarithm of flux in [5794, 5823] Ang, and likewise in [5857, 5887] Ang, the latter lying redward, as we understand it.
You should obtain 0.874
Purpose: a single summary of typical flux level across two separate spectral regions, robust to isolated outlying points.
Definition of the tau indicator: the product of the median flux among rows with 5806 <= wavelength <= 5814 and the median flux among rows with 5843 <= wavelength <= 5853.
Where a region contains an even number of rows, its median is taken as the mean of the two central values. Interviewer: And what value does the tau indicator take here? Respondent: 43.2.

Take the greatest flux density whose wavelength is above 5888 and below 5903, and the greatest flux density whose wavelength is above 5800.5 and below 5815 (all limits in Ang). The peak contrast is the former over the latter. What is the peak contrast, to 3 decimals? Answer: 1.003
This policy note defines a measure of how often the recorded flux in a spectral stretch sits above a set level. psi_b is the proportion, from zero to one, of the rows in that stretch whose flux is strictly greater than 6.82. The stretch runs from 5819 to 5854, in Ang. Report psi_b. 0.5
